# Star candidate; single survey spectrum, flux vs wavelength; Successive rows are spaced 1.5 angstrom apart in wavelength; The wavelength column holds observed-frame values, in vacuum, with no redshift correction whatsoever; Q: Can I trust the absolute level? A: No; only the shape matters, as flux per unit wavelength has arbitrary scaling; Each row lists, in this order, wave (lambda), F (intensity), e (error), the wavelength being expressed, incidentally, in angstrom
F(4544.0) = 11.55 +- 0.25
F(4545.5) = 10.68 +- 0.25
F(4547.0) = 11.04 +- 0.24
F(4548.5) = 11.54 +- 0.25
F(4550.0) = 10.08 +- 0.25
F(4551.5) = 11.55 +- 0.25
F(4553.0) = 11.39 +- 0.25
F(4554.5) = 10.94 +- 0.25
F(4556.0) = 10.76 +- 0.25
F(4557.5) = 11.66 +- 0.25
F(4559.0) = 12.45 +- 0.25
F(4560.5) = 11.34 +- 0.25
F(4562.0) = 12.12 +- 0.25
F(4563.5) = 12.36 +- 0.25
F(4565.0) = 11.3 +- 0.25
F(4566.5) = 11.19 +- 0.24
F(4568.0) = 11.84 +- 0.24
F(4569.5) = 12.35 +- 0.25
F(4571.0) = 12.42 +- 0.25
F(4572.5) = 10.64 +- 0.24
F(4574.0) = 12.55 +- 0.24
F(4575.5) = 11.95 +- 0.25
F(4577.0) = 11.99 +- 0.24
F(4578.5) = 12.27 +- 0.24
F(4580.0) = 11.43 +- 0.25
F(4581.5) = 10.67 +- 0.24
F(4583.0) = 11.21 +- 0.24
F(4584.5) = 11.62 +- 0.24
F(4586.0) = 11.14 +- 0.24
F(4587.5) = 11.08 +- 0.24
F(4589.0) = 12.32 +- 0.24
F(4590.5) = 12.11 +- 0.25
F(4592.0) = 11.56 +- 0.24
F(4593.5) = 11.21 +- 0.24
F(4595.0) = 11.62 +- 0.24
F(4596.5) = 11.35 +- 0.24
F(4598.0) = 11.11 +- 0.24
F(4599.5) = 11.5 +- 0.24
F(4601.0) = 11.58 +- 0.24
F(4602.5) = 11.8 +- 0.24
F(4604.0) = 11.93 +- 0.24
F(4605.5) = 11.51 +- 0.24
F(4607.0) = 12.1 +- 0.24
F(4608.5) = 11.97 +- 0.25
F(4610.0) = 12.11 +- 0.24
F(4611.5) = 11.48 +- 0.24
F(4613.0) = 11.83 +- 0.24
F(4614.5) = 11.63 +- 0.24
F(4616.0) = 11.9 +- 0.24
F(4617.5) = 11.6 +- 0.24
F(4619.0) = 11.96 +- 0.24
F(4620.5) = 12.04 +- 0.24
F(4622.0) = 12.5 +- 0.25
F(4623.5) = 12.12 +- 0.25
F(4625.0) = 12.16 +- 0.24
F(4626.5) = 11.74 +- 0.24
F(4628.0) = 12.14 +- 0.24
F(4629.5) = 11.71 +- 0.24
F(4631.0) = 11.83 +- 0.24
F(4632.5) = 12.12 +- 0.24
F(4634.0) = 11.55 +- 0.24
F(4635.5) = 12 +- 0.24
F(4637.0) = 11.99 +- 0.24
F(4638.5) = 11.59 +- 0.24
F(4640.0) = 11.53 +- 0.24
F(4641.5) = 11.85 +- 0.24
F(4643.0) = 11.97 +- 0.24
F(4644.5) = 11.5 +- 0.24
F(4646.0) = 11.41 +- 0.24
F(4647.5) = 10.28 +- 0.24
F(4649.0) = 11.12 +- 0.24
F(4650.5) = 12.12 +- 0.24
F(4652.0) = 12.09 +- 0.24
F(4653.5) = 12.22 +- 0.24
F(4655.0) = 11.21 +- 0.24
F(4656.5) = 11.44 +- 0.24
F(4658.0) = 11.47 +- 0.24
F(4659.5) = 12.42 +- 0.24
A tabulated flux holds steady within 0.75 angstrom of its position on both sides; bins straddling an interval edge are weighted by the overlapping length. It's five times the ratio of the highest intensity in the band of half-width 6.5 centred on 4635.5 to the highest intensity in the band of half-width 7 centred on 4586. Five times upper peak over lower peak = 4.92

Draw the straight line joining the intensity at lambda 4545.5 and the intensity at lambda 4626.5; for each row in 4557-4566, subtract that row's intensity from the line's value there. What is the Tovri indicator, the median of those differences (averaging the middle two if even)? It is -1.0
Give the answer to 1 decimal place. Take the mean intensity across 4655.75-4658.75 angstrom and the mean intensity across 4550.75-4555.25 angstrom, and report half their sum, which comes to 11.4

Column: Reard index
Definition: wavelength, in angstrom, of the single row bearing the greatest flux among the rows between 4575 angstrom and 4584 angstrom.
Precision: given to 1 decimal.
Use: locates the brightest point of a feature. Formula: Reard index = 4578.5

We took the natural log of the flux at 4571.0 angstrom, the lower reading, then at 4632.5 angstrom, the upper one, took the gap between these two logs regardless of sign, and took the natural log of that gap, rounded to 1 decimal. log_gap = -3.7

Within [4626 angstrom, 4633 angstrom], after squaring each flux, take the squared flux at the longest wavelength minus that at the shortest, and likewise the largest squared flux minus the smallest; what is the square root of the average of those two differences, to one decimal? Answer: 3.1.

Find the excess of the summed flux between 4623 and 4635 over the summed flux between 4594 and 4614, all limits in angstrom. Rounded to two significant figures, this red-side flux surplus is -57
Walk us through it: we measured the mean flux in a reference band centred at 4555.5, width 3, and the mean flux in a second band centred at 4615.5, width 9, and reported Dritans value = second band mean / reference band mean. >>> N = 1.08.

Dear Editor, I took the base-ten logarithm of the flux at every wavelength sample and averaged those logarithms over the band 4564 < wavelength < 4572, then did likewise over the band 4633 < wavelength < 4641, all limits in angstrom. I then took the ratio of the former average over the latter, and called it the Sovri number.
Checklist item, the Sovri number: 1.00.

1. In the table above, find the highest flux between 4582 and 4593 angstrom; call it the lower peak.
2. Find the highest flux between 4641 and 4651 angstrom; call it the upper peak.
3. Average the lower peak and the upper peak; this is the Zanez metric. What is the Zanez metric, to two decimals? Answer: 12.22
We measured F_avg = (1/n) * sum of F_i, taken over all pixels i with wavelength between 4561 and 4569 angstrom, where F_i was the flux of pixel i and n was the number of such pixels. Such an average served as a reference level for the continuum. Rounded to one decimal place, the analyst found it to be 11.8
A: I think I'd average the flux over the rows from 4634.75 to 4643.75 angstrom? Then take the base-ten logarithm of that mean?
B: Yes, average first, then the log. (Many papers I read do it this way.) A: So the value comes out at 1.07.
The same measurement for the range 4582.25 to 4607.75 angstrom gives 1.06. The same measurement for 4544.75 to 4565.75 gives 1.06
